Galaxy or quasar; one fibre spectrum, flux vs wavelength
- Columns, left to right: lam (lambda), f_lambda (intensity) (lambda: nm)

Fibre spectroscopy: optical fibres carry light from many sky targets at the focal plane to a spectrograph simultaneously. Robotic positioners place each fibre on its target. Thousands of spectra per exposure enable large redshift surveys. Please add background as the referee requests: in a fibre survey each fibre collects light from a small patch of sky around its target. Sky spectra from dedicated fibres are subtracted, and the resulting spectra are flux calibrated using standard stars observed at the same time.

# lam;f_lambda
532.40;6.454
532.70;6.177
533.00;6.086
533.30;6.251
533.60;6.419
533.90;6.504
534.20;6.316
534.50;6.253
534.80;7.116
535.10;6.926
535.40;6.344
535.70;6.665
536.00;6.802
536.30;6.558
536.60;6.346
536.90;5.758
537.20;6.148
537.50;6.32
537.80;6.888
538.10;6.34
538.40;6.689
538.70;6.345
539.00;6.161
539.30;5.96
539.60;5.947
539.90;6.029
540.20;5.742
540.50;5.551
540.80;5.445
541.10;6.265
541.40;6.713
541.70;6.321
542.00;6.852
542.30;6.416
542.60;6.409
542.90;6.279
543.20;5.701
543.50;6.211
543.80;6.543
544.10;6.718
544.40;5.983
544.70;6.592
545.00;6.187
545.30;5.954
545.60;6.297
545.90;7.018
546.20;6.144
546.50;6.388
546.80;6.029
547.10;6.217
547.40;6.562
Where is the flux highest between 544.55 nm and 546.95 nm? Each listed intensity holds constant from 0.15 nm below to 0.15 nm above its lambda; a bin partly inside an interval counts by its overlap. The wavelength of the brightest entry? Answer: 545.90 nm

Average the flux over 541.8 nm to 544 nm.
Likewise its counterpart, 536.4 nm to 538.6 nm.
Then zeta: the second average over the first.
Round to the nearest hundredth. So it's 1.00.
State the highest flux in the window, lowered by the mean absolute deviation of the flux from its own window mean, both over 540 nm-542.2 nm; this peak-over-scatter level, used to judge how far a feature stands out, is 6.38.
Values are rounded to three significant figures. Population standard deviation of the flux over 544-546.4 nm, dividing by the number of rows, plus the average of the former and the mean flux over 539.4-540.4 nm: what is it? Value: 3.48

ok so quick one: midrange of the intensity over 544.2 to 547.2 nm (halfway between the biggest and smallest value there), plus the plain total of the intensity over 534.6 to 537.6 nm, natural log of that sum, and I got 4.27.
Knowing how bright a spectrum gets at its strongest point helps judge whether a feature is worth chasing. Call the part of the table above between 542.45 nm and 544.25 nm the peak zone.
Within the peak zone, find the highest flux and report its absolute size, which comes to 6.72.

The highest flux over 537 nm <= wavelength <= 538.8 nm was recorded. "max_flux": 6.888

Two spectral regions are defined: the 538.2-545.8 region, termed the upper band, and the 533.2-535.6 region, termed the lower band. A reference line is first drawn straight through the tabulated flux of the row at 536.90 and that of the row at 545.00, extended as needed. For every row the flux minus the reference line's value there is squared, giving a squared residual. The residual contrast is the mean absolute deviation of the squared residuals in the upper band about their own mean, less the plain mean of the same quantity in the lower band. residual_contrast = -0.7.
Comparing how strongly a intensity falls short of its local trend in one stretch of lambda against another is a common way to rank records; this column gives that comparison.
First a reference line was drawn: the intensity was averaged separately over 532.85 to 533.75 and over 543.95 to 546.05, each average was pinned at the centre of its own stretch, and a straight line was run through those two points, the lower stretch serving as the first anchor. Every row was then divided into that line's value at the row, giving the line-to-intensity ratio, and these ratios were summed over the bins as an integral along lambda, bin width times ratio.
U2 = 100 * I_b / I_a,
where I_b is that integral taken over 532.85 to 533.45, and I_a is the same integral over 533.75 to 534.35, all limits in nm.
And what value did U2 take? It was 104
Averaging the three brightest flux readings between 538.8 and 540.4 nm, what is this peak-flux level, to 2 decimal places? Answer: 6.05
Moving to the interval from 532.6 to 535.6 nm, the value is 6.85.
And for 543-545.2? 6.62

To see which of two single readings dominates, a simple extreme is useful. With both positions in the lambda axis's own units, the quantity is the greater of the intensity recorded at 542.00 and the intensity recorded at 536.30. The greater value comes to 6.9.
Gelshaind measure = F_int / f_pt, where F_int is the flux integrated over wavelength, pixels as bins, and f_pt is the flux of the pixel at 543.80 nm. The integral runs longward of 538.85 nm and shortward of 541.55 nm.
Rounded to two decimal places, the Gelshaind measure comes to 2.47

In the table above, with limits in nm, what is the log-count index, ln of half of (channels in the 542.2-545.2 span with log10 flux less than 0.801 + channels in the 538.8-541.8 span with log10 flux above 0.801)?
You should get 1.10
